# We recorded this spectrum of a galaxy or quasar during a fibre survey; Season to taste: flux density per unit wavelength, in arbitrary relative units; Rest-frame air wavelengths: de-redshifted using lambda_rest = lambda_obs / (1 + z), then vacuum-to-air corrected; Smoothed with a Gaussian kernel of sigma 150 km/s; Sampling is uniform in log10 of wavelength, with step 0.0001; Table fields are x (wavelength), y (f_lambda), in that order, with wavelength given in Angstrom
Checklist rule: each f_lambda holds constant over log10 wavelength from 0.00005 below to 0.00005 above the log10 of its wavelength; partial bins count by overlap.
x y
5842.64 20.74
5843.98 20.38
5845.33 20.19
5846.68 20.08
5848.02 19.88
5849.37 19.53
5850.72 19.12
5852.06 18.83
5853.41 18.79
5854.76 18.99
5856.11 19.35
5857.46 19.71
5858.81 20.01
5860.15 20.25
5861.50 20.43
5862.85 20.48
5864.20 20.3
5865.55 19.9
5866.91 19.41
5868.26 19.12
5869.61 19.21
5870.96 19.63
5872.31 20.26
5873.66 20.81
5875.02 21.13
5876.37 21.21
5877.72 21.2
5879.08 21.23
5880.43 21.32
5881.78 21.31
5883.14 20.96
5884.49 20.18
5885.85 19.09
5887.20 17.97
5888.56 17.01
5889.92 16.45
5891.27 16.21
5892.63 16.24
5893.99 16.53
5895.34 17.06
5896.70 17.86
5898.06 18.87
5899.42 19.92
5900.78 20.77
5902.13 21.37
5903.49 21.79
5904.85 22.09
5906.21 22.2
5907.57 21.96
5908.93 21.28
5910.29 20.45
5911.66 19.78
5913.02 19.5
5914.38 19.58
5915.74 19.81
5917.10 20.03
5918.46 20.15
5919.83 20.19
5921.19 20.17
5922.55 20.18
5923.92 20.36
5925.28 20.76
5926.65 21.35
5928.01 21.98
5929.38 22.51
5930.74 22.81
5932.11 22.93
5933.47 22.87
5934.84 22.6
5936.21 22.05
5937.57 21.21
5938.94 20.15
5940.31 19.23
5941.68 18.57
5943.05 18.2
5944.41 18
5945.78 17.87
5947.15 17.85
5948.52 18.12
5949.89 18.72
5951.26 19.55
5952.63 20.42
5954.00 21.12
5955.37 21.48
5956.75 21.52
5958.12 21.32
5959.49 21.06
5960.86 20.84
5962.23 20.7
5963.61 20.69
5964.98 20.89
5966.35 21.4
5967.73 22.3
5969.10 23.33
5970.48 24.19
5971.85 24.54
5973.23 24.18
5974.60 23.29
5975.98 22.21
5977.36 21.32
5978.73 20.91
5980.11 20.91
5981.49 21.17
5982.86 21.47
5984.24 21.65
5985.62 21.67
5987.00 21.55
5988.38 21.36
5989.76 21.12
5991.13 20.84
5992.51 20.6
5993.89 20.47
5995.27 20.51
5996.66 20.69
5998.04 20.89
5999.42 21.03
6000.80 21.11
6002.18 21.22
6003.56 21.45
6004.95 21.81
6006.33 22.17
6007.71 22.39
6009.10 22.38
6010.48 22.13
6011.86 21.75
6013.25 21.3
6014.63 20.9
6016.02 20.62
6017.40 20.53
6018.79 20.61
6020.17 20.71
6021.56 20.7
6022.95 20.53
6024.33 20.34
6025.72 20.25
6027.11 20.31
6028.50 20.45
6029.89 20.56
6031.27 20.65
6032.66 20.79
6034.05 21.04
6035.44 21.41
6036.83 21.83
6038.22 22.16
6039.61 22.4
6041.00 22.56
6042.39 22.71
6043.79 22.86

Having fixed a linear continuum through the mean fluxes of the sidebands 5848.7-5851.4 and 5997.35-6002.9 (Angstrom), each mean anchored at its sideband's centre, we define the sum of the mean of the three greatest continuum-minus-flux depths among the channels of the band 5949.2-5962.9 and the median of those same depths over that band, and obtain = 0.6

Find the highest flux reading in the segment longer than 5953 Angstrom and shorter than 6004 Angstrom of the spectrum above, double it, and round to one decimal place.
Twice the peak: 49.1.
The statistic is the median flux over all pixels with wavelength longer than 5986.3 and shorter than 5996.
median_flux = 20.8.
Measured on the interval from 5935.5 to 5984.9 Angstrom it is 21.1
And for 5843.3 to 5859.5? 19.6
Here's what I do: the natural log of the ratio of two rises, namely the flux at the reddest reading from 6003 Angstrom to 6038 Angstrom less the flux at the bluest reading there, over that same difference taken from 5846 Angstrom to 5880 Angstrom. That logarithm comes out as -1.1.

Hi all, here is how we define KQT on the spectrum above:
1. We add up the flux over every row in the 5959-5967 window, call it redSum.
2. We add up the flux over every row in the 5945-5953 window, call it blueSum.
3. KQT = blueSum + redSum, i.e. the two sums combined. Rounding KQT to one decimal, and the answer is 238.1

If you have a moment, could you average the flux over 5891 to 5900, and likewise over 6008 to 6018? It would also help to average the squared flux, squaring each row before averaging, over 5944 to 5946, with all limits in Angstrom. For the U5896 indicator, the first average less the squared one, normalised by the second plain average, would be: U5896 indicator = -14.2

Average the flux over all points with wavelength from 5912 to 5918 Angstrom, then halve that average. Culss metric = 9.9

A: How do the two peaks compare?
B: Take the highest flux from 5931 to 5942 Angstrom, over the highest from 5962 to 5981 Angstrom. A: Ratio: 0.93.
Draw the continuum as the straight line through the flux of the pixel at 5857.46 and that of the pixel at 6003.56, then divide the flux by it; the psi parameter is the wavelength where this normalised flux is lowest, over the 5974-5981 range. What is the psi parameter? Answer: 5980.11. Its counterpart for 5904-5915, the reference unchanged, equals 5913.02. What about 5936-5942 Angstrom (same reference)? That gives 5941.68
